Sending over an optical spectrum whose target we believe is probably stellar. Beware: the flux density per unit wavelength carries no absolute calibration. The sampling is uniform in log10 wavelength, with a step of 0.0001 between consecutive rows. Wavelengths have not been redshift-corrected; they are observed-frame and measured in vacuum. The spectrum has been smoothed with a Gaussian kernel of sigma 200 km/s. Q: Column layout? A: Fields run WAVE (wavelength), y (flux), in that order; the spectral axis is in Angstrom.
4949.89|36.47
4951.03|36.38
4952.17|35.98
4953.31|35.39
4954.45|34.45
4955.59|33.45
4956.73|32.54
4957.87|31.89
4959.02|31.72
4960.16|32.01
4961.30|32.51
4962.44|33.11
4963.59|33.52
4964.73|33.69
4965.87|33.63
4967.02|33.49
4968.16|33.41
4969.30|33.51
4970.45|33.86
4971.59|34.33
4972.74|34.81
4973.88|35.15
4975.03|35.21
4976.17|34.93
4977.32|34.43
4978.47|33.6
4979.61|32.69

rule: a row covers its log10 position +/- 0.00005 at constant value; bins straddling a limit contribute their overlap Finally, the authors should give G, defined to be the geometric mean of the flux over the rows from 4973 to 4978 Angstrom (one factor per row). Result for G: 34.9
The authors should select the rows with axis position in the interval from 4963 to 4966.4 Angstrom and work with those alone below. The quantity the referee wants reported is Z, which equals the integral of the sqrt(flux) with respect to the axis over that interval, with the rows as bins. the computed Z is 19.7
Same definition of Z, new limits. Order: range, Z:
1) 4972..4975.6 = 21.3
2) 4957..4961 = 22.6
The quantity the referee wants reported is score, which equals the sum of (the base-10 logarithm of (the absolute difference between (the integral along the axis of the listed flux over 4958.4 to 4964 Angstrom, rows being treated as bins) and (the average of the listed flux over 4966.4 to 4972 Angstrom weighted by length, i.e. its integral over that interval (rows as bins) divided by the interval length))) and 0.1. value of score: 2.27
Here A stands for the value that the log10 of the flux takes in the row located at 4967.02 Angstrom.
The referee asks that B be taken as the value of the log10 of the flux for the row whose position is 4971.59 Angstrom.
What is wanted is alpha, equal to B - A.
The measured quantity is 0.011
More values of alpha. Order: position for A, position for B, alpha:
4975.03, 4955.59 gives -0.022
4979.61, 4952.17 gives 0.042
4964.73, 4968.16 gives -0.004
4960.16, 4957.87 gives -0.002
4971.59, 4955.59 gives -0.011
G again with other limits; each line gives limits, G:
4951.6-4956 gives 34.8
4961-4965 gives 33.2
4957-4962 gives 32.0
